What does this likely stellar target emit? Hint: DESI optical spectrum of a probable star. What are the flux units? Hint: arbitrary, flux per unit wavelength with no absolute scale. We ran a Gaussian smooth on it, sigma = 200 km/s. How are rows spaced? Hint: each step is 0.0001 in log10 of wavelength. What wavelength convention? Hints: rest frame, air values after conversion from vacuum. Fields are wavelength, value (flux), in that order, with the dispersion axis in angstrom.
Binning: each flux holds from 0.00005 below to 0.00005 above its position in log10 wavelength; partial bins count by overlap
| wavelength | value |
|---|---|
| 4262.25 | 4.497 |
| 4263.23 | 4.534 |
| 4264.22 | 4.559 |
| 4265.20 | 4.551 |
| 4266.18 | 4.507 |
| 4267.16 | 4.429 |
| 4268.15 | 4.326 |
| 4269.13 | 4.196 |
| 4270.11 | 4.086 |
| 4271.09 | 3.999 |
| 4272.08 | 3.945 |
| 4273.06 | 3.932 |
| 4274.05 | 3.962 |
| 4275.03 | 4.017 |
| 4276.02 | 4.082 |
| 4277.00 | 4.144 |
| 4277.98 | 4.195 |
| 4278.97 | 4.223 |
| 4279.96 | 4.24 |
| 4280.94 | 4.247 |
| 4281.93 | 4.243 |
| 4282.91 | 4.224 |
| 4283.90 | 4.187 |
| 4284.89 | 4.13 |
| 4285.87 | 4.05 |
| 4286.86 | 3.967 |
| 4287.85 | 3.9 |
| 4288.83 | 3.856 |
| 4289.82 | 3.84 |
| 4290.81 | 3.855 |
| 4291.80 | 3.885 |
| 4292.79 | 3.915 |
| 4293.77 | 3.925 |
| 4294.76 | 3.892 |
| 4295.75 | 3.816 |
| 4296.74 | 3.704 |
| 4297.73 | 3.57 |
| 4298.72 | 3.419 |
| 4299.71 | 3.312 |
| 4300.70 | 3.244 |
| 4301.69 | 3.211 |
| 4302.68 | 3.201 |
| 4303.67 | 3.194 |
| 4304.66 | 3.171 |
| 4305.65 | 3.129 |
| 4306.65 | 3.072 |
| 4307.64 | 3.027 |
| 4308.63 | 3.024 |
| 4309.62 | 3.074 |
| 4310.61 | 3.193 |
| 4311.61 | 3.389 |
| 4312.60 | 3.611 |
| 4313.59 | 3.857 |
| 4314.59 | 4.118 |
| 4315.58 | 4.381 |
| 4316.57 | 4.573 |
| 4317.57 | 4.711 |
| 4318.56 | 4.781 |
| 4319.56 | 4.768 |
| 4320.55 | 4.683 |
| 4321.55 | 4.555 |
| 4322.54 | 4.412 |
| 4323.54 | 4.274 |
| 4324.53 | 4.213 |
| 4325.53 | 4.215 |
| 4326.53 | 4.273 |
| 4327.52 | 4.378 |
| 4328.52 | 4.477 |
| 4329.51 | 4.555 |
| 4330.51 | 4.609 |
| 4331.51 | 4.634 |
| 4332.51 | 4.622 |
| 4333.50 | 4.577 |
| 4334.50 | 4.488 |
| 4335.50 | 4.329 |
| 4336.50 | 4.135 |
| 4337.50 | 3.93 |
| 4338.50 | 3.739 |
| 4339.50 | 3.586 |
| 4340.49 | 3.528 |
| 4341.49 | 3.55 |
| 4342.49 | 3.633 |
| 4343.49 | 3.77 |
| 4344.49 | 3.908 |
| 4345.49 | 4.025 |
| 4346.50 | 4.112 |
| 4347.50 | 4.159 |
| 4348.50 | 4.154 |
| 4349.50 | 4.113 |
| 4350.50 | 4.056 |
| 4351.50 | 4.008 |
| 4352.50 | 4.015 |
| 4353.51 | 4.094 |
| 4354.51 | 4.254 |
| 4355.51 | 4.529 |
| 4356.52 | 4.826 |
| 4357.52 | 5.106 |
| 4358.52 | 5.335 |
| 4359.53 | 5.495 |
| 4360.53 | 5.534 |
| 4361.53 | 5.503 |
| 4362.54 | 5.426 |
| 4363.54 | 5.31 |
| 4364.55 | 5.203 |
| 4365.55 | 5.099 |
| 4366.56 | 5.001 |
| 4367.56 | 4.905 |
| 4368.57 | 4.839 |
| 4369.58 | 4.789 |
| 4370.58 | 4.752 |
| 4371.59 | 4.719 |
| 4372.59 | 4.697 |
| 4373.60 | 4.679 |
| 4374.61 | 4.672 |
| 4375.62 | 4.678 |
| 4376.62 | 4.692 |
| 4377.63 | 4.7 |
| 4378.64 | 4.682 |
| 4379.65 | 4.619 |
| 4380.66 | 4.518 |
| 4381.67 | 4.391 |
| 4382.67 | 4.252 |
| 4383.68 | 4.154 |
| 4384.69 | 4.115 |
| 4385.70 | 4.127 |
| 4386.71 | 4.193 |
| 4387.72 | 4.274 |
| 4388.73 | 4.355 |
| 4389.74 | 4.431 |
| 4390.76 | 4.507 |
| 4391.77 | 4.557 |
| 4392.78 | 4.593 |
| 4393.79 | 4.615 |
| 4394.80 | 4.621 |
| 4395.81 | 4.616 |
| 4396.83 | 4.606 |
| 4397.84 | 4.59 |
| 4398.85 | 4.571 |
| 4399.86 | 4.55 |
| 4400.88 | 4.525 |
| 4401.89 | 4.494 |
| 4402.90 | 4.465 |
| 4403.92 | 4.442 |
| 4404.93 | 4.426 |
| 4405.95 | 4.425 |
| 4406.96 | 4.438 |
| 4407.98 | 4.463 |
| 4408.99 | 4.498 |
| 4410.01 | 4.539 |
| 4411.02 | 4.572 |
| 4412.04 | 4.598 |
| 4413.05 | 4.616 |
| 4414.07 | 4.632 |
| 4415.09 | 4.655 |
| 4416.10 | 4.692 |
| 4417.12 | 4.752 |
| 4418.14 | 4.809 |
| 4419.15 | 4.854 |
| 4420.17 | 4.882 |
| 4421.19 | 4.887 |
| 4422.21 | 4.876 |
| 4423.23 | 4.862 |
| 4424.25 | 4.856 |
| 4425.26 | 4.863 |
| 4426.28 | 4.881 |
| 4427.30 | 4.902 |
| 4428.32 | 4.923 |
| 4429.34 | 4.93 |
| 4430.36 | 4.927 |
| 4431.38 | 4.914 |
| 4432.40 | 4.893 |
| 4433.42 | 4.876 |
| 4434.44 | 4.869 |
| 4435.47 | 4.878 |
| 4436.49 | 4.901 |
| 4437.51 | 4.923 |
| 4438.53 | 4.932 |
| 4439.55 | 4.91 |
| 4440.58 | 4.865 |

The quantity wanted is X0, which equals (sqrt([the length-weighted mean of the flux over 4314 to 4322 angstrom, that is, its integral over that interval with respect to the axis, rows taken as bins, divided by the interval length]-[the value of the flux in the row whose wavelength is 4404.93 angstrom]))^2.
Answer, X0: 0.1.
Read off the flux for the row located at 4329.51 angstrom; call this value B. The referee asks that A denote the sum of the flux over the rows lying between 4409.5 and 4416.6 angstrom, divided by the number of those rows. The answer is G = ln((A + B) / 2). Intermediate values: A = 4.6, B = 4.555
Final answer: 1.52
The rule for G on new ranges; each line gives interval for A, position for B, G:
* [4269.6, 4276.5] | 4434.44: 1.49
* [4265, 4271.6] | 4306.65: 1.30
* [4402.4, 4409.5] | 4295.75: 1.42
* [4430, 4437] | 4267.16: 1.54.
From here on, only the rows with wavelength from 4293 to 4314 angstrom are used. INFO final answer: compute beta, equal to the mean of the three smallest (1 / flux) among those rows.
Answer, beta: 0.257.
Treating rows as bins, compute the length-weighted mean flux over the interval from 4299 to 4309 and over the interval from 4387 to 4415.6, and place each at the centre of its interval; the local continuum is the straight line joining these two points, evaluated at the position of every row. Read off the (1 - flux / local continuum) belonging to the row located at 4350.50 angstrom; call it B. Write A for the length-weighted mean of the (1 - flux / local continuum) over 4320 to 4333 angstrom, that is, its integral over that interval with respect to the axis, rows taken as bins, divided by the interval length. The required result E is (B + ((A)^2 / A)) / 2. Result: -0.17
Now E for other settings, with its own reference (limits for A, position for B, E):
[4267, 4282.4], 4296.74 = -0.35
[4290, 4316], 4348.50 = -0.11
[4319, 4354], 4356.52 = -0.20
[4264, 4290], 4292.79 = -0.40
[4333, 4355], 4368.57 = -0.13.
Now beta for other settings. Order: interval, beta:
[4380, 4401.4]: 0.217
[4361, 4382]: 0.185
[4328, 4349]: 0.216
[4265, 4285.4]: 0.222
